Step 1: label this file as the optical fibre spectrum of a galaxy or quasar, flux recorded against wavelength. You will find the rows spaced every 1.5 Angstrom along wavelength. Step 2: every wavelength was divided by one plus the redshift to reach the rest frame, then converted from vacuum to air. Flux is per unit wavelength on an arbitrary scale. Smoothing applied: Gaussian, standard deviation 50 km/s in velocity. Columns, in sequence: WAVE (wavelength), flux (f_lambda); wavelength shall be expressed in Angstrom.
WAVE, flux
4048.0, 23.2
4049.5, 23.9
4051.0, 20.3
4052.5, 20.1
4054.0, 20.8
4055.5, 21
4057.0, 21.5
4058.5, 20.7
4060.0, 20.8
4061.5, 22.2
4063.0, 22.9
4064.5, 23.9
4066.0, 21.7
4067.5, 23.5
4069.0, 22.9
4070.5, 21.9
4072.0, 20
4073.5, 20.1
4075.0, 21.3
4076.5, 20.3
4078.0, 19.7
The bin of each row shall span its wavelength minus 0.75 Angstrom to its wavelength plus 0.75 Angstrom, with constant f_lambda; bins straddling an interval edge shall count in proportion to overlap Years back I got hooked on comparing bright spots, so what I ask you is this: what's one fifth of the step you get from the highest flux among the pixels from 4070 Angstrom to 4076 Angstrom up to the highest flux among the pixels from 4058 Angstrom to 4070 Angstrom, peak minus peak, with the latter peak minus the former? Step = 0.40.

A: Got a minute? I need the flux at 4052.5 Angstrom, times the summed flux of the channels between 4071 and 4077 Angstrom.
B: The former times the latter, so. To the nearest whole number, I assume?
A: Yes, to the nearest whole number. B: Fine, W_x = 1642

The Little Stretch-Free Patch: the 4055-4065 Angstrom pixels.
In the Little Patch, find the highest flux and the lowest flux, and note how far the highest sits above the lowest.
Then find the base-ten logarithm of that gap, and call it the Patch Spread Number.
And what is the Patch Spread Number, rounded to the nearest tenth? 0.5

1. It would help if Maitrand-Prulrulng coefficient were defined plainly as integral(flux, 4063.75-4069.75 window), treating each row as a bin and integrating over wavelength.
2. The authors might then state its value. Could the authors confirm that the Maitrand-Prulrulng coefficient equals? 138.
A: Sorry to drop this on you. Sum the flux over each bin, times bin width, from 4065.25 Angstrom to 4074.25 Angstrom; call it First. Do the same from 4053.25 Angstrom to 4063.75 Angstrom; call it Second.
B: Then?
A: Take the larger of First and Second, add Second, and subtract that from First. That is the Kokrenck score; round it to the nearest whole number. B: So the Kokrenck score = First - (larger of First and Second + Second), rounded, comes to -255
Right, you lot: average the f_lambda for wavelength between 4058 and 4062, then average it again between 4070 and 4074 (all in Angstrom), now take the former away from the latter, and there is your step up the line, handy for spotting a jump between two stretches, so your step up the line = -0.6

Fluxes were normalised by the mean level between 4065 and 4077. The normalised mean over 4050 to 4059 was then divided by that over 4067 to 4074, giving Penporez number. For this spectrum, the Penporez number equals 0.96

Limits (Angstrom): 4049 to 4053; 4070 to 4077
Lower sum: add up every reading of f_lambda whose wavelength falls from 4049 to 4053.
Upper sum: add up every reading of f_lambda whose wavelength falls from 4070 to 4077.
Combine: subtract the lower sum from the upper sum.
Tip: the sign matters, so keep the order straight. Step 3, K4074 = 39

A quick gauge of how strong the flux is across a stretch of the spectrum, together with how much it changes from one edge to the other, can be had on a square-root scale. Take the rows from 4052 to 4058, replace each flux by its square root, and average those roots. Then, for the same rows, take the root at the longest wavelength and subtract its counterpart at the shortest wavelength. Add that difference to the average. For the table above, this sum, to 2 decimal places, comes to 4.72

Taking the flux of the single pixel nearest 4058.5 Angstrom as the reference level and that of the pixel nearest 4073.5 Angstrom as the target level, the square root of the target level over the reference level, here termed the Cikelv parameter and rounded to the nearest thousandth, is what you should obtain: 0.985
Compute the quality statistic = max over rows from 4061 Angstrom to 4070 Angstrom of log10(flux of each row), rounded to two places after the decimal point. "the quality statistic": 1.38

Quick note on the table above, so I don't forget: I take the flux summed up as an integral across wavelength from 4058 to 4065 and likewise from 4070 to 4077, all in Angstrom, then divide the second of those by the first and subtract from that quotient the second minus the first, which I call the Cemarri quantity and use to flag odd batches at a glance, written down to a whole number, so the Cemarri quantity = 11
